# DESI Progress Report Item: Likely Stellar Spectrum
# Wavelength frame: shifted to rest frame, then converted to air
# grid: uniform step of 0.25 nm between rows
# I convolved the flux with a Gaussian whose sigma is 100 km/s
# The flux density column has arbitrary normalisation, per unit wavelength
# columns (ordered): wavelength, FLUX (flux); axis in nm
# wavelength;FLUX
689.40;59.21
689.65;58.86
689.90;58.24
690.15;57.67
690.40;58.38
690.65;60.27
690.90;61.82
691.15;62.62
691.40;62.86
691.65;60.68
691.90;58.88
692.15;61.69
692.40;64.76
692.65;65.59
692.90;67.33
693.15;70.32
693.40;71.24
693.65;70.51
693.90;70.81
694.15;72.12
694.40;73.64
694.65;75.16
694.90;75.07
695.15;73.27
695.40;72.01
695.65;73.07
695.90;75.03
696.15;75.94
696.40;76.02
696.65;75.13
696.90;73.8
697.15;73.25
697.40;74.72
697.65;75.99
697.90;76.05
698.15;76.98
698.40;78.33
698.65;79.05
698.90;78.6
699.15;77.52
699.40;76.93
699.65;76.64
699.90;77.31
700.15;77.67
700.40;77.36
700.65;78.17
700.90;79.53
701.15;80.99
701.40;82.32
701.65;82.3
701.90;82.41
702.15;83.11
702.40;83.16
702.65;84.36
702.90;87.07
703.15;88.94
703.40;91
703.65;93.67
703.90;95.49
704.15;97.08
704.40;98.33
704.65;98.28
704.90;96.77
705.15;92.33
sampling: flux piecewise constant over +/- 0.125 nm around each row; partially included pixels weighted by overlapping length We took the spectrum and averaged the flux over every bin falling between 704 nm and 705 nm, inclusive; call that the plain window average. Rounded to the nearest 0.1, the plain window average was 97.6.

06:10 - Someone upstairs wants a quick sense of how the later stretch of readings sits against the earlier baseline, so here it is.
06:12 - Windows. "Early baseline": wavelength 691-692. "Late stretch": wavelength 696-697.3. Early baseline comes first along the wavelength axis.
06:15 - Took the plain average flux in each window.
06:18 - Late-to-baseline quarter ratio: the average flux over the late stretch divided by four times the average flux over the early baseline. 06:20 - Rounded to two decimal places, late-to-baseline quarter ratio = 0.31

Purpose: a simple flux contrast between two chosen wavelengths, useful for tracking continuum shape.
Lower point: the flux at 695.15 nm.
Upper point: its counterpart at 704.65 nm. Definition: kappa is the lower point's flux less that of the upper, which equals -25.0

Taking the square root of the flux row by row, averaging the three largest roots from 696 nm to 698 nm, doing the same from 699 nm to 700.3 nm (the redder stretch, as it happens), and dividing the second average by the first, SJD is 1.01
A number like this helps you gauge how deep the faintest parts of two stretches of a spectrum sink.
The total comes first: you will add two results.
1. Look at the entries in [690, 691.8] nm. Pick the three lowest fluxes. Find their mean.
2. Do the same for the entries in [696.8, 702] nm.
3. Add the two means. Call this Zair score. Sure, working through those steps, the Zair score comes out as 133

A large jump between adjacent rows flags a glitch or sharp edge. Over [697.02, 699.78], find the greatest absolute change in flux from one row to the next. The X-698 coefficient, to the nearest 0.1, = 1.5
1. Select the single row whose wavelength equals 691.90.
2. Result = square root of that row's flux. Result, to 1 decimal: 7.7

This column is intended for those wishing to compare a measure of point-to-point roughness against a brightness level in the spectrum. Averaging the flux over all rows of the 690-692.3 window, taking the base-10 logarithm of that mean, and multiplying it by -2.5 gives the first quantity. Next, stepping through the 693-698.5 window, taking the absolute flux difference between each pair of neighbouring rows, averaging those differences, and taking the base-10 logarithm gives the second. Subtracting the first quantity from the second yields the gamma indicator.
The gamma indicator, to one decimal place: 4.5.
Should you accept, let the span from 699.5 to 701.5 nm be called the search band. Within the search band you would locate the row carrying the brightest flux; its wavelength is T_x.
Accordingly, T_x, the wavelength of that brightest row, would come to 701.40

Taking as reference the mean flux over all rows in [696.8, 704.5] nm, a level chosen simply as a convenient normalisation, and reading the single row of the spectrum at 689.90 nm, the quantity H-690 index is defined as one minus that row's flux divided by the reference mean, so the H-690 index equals 0.29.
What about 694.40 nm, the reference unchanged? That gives 0.10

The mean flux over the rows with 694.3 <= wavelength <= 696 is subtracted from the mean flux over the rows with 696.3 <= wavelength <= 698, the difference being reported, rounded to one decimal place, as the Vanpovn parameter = 1.1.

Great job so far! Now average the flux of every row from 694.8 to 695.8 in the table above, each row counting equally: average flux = 73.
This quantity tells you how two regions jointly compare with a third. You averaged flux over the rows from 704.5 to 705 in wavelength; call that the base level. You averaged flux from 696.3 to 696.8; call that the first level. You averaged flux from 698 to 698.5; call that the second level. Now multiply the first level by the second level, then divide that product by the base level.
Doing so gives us 60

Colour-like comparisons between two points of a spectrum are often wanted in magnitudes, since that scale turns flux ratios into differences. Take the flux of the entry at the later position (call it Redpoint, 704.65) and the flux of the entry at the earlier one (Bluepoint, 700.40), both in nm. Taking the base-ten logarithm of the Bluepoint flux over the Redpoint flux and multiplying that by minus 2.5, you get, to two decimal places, 0.26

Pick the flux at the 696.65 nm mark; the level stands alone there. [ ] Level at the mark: 75.13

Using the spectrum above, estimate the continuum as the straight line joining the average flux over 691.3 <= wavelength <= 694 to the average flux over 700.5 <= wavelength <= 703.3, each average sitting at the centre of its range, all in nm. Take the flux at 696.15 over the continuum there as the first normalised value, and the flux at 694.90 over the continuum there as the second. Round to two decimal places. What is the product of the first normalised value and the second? 1.13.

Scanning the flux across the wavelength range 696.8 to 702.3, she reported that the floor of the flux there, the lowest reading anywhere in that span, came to 73.25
